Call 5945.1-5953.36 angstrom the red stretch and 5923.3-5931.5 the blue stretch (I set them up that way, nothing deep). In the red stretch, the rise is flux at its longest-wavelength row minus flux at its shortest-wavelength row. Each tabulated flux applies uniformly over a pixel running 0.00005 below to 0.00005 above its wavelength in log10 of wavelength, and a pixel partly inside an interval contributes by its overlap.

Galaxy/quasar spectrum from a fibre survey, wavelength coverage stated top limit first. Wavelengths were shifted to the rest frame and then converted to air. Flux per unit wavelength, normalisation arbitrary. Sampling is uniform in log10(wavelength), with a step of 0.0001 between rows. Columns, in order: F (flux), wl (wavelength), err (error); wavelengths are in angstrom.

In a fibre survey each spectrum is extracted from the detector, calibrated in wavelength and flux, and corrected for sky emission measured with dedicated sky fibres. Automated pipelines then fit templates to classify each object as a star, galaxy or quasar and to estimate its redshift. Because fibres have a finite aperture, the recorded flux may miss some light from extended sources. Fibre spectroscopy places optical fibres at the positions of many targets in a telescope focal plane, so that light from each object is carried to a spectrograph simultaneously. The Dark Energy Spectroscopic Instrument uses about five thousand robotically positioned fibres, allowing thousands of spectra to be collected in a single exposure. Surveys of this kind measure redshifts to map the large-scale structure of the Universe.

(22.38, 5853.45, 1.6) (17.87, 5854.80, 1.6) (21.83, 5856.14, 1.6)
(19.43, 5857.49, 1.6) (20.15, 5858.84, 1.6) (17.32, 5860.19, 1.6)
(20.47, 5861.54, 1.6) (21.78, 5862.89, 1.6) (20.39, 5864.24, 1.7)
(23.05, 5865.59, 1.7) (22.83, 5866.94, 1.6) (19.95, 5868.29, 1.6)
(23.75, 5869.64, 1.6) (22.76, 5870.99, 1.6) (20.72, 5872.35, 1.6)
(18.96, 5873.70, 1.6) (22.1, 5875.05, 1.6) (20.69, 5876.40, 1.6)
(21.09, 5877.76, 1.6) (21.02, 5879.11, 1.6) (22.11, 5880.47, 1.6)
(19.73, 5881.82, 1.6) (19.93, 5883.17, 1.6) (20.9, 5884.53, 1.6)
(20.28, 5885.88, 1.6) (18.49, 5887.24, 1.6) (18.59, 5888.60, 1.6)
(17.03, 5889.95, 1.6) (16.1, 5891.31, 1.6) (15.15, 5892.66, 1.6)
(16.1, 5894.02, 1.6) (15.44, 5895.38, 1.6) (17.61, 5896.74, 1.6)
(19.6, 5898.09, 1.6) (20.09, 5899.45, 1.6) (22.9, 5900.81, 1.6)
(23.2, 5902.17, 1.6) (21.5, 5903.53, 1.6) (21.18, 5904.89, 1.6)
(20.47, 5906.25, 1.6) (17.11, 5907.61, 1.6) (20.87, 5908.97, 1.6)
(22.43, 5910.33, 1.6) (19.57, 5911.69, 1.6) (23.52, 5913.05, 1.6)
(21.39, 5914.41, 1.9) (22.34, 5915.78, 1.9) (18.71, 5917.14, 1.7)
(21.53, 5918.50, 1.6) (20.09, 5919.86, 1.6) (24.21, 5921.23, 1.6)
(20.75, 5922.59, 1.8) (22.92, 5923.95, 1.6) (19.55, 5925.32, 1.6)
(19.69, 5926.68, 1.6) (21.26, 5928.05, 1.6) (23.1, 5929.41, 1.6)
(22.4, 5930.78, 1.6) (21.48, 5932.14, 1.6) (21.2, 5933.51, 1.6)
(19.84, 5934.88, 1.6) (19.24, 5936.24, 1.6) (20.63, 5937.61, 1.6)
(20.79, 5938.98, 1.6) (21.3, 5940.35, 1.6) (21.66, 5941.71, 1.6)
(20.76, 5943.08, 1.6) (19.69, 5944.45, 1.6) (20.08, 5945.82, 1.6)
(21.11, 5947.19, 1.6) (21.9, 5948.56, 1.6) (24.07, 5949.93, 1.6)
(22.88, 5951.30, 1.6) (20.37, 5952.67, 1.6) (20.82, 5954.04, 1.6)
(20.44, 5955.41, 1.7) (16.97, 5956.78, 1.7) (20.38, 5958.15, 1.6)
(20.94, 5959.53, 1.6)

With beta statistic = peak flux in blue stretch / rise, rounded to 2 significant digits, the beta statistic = 80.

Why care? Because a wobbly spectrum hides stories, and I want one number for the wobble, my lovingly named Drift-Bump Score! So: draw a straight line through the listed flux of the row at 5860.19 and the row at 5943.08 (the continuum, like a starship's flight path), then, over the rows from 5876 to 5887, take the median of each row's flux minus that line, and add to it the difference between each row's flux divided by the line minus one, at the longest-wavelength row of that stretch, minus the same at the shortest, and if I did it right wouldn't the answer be 2.6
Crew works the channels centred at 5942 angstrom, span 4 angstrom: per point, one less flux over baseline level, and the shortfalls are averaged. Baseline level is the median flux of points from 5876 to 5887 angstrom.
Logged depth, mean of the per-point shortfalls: -0.02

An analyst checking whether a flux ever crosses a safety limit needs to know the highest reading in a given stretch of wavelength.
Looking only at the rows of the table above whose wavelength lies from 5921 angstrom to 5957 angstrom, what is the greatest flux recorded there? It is 24.21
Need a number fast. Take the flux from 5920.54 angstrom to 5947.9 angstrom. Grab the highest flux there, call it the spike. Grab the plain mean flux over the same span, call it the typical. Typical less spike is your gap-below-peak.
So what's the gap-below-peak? -3.13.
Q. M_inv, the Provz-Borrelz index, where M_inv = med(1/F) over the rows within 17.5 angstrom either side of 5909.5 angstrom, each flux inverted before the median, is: 0.049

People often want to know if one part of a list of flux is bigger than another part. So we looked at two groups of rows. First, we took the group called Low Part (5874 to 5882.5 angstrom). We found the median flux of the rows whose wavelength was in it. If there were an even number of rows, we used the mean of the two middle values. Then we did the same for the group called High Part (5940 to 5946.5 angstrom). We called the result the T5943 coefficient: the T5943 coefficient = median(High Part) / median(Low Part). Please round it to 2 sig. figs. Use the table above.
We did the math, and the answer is 0.99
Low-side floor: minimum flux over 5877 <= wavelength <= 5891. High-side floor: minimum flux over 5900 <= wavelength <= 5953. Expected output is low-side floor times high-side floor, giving 291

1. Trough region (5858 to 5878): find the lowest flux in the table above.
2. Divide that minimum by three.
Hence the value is 5.8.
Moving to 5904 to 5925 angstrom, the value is 5.7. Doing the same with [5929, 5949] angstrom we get 6.4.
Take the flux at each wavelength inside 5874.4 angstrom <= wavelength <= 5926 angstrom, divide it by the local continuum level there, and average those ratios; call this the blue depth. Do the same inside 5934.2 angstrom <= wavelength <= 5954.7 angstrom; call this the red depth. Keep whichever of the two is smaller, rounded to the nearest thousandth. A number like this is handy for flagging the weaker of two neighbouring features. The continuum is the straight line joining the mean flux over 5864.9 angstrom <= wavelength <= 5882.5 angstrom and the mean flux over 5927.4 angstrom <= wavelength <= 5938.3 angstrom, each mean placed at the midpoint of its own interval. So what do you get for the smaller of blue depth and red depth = 0.946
